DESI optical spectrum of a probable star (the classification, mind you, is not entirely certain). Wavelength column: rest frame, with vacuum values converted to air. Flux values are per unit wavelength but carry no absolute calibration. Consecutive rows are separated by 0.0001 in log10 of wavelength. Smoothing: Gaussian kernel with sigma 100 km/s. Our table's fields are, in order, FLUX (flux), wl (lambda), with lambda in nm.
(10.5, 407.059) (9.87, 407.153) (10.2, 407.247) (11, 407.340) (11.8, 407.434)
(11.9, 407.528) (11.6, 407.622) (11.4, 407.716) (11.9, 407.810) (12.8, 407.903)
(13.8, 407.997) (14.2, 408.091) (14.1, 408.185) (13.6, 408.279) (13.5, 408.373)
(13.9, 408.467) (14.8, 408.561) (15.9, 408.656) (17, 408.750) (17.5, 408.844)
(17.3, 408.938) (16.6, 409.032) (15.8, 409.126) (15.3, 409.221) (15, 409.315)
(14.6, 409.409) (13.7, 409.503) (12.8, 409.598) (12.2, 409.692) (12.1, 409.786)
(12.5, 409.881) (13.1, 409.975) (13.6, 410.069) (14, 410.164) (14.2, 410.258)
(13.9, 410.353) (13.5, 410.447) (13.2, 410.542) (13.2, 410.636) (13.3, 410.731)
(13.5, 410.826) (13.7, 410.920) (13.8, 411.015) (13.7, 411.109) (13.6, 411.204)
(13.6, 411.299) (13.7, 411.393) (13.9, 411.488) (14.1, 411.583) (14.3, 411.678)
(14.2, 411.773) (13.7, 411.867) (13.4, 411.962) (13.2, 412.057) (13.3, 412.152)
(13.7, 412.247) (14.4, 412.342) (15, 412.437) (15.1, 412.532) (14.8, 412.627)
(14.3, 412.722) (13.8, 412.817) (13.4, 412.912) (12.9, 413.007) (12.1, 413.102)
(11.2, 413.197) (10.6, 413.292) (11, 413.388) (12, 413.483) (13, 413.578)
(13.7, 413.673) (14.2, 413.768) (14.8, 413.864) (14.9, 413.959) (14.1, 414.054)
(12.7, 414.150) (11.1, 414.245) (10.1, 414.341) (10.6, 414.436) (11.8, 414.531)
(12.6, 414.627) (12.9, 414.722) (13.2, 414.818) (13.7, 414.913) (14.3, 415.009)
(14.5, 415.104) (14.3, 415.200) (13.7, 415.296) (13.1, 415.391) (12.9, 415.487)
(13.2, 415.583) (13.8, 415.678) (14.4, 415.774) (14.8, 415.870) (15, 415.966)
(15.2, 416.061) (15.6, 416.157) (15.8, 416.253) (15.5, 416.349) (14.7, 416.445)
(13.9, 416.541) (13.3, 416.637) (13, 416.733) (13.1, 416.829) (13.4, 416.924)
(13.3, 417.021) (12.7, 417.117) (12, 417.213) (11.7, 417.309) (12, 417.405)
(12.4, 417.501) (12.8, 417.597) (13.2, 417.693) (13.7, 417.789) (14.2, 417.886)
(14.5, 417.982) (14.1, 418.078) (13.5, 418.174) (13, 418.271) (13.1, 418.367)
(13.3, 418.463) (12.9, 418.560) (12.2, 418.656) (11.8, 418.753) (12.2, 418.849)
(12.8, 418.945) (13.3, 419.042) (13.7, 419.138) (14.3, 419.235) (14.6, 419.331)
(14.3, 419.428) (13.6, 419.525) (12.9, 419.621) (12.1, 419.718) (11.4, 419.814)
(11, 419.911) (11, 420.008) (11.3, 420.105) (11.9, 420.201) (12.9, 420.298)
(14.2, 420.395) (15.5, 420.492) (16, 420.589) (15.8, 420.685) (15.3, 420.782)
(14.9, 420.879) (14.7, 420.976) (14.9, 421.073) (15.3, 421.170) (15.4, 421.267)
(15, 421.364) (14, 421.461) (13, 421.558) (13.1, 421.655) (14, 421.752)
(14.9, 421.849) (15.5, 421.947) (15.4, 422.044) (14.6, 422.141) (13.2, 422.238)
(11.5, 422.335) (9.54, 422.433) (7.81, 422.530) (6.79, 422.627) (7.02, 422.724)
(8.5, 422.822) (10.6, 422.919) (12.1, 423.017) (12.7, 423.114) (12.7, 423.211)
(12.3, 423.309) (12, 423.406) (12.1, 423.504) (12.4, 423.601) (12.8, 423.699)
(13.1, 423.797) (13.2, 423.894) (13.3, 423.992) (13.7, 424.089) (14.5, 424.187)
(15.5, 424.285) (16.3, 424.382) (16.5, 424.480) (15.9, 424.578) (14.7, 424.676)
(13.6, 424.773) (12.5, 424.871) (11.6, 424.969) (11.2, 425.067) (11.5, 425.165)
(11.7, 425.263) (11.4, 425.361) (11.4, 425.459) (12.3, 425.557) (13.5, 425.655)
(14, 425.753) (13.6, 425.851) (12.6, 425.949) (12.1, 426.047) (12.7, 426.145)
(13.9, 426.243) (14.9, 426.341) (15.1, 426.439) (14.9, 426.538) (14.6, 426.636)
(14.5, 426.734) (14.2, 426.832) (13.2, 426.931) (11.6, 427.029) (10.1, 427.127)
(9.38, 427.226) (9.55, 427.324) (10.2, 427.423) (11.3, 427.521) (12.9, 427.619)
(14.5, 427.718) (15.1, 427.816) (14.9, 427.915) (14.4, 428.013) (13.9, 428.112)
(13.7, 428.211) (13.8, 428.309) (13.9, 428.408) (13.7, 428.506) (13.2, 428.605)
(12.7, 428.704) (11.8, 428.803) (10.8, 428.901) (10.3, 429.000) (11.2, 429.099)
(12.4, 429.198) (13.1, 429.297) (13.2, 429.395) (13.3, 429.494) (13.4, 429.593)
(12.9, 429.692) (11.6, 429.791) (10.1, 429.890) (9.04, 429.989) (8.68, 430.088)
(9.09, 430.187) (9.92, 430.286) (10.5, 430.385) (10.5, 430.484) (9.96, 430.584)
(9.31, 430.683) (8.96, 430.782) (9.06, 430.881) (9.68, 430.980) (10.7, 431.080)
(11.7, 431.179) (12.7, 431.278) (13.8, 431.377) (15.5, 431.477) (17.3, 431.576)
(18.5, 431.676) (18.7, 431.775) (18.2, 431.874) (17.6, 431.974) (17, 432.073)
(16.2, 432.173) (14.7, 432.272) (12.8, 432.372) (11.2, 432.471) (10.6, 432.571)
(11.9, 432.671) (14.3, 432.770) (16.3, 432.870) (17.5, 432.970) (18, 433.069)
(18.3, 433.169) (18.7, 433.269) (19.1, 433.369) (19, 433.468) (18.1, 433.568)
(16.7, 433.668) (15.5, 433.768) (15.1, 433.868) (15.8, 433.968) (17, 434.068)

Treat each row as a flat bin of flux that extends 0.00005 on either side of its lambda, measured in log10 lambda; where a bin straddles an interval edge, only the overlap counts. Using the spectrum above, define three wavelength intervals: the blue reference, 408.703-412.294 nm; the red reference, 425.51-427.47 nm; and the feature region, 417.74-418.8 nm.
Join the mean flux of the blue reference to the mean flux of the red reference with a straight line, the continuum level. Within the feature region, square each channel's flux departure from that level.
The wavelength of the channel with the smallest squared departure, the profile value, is 418.174 nm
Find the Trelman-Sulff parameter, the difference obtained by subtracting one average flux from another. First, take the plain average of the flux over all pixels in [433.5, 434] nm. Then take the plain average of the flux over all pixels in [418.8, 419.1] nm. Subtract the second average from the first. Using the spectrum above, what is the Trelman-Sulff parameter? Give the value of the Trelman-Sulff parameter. 3.5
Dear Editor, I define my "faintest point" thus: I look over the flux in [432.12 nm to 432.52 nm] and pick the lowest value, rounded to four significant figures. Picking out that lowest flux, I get 11.20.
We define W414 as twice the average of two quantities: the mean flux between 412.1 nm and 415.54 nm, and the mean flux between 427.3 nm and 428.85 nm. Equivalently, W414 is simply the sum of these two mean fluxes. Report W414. 26.3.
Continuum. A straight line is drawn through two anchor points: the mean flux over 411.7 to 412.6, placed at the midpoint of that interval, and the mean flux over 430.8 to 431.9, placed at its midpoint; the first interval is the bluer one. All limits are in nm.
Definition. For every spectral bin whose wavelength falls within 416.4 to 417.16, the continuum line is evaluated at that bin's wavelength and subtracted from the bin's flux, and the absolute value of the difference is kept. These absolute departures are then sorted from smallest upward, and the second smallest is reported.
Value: 0.6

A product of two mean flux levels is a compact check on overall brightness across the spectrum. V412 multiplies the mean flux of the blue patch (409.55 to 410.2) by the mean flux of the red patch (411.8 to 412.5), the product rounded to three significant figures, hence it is 178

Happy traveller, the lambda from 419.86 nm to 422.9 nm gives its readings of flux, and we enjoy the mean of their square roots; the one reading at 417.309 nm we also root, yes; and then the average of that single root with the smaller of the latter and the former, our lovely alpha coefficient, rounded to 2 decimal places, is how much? 3.42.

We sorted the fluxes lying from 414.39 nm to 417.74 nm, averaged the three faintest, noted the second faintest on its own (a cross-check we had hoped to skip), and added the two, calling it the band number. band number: 23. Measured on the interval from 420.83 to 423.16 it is 14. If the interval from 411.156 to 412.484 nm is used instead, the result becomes 27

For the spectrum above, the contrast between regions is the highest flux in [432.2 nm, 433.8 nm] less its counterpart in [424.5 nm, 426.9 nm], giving 3.2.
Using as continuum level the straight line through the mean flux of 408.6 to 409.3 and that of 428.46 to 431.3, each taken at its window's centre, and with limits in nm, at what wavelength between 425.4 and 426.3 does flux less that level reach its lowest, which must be 425.459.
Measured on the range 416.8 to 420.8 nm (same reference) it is 419.911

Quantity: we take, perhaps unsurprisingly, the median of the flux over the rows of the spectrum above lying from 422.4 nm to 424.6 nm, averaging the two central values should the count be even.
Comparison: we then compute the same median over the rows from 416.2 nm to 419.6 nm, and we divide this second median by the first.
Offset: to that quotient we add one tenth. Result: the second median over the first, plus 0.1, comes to 1.15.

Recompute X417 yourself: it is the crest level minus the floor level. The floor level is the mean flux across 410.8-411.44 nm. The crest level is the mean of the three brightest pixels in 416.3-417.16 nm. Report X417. 1.0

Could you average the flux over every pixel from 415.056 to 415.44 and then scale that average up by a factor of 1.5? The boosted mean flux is 20.9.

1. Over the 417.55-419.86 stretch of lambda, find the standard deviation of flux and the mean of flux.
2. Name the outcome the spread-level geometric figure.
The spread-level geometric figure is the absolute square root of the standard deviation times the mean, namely 3.4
